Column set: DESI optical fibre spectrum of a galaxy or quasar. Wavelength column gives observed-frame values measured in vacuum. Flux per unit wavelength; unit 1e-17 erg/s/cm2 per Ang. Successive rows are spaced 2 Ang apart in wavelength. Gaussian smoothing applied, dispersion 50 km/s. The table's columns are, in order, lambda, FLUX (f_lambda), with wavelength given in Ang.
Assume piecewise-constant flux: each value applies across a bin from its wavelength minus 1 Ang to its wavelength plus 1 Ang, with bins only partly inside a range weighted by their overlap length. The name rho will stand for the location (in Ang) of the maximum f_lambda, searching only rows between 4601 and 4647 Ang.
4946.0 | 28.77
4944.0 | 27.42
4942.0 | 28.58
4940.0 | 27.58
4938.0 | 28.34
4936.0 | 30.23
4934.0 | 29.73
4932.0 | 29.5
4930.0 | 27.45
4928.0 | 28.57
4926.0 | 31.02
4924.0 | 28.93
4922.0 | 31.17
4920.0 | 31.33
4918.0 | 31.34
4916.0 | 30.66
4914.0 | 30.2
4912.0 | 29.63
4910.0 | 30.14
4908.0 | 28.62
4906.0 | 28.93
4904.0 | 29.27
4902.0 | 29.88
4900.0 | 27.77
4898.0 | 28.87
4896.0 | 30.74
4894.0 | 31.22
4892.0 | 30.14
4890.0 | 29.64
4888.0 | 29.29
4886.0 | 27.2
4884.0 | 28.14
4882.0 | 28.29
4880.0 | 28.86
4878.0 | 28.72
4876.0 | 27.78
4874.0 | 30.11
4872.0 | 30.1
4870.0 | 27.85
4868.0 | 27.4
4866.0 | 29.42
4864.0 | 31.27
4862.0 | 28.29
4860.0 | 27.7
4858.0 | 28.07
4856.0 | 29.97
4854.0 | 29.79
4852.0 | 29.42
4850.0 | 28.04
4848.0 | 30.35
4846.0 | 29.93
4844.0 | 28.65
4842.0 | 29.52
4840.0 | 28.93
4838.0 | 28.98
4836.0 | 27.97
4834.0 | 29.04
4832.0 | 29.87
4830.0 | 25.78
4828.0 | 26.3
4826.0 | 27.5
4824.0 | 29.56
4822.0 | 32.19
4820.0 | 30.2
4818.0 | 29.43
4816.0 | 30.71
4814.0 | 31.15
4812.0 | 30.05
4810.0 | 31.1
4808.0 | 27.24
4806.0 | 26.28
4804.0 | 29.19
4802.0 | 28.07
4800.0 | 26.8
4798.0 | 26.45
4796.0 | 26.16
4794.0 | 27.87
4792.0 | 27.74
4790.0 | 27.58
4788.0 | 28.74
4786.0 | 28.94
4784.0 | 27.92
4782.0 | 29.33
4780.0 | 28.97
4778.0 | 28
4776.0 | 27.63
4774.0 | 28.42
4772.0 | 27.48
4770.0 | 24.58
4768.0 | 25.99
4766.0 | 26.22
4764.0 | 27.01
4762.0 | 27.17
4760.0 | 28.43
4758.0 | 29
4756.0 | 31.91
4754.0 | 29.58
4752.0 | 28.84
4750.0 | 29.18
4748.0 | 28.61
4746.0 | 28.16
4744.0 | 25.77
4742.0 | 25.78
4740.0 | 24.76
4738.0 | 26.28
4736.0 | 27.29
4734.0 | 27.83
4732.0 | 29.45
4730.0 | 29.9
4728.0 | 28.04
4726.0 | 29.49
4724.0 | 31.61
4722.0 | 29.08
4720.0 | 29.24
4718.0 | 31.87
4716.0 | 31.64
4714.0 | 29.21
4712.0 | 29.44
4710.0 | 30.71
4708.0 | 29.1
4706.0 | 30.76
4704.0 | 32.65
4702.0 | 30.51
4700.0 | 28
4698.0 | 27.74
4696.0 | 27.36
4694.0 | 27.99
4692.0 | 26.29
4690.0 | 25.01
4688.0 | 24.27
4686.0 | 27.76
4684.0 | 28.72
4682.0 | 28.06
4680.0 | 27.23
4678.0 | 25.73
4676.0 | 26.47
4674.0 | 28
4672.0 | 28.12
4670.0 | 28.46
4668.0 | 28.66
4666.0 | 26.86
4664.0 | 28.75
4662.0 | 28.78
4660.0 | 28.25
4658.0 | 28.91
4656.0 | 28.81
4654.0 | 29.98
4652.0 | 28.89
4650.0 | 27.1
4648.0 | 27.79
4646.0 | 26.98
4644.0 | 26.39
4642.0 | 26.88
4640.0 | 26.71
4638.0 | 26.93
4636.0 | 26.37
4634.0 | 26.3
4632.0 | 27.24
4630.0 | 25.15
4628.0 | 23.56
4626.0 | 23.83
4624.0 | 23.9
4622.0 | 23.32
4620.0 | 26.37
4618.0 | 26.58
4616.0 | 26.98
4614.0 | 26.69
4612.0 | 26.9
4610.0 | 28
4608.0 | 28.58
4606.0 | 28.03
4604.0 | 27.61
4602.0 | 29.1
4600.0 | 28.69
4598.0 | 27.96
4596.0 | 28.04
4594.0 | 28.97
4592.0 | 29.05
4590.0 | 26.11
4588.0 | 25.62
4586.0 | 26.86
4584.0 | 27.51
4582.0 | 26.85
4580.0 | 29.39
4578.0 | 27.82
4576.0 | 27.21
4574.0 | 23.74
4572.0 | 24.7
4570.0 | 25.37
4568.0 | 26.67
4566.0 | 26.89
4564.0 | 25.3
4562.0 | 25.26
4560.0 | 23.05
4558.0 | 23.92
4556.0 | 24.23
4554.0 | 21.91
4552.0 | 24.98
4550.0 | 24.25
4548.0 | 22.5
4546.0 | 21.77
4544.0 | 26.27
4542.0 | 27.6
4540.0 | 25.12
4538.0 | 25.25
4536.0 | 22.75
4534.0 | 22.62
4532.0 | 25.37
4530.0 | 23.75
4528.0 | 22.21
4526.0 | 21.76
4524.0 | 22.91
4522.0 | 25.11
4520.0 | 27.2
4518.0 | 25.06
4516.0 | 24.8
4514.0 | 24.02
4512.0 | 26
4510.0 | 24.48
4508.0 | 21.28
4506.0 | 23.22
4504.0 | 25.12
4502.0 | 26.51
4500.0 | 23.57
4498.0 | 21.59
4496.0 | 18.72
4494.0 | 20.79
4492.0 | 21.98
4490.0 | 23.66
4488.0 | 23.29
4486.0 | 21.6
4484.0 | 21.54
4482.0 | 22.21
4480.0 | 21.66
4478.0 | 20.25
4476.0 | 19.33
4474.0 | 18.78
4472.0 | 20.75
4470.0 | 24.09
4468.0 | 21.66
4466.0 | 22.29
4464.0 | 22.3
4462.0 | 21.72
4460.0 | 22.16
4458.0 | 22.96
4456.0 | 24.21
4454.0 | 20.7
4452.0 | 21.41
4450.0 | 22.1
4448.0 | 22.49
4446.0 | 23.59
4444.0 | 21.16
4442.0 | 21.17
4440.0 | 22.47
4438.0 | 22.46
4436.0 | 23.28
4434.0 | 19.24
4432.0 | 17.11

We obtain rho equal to 4602.0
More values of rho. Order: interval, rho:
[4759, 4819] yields 4814.0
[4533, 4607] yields 4580.0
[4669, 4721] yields 4704.0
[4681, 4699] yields 4684.0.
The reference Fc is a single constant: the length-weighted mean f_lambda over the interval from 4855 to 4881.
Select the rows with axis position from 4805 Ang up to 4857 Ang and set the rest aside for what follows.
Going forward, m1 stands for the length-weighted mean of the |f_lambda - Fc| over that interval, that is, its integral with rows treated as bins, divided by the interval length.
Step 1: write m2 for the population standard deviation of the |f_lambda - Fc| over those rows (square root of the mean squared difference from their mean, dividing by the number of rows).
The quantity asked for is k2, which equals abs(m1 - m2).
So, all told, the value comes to 0.39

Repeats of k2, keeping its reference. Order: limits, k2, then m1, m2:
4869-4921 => 0.33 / 1.05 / 0.71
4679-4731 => 0.35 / 1.58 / 1.22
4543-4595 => 1.35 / 3.32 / 1.98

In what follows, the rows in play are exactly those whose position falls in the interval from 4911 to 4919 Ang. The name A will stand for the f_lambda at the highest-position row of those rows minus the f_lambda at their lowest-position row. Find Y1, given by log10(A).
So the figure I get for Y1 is 0.23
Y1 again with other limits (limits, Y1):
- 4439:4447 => 0.05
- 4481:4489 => 0.03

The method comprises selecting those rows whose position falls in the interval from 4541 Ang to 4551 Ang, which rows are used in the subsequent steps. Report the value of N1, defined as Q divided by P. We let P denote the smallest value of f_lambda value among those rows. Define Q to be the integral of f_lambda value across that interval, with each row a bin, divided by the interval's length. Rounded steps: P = 21.77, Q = 24.5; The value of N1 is 1.12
